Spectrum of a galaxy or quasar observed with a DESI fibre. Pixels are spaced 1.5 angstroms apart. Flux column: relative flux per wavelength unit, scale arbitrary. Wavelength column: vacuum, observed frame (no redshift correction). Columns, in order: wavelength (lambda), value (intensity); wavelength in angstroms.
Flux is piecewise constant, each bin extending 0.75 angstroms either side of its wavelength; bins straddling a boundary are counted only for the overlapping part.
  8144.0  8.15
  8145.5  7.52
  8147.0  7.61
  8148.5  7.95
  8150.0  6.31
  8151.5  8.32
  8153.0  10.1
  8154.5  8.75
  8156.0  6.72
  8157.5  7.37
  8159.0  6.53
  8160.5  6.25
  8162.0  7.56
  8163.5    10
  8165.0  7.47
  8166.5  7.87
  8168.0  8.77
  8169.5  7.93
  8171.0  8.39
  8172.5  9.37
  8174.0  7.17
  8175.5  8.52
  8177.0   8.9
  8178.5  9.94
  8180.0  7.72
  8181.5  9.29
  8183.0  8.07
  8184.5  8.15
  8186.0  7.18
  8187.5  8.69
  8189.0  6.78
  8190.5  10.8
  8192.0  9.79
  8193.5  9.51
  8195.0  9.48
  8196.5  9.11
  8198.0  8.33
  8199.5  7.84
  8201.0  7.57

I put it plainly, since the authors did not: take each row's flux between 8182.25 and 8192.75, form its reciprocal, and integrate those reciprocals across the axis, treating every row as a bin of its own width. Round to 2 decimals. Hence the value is 1.26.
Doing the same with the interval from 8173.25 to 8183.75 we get 1.25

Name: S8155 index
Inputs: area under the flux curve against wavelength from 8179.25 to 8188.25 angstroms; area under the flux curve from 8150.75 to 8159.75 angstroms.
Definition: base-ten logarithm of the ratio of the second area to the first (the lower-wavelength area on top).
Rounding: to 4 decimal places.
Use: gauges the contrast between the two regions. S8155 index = -0.0117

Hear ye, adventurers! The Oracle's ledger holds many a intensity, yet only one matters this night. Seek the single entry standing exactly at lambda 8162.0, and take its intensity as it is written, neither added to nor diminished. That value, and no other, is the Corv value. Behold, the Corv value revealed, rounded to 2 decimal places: 7.56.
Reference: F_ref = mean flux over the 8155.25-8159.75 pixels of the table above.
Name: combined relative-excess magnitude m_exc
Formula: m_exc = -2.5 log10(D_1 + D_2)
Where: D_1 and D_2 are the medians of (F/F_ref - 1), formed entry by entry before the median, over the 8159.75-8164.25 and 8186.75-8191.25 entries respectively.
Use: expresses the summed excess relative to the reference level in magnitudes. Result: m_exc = 1.1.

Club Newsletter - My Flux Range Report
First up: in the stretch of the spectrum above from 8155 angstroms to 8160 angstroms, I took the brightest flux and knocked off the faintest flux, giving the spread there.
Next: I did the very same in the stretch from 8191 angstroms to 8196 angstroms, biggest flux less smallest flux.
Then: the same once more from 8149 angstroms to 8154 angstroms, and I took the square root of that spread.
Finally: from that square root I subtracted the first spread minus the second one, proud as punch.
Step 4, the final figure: 1.4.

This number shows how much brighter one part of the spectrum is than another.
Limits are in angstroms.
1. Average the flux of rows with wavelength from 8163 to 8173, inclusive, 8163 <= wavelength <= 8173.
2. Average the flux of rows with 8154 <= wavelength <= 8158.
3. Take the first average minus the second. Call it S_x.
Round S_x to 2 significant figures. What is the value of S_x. 0.93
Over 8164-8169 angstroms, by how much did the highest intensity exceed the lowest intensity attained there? 1.3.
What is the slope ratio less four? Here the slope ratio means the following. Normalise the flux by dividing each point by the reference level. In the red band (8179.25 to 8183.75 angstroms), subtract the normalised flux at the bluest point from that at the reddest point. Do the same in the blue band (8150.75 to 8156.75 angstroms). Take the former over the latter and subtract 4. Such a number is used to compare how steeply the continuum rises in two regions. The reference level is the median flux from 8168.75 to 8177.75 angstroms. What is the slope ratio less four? -4.2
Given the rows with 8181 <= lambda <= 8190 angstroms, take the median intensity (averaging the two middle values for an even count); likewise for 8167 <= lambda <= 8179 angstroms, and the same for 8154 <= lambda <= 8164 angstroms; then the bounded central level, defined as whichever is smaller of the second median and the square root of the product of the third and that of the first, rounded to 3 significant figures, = 7.73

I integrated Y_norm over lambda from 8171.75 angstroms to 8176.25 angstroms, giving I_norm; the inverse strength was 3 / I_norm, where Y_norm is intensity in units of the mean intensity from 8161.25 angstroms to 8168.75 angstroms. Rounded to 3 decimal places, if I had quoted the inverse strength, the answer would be 0.665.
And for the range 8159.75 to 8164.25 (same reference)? 0.700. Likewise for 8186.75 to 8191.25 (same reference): 0.634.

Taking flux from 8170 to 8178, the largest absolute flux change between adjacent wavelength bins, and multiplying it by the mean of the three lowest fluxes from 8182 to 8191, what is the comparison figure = 16.2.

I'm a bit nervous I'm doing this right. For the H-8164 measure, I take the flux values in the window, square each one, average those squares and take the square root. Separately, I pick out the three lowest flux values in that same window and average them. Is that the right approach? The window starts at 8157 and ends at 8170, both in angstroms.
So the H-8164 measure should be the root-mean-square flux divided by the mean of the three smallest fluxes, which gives 1.16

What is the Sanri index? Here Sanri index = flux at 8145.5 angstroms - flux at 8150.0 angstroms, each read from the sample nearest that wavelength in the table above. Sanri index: 1.2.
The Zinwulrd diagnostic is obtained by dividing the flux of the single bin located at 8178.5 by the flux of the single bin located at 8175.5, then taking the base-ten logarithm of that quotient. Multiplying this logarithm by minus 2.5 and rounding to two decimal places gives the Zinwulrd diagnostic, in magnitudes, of -0.17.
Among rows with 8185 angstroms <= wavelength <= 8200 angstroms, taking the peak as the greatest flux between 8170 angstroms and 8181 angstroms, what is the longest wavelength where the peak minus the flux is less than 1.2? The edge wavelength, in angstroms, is 8196.5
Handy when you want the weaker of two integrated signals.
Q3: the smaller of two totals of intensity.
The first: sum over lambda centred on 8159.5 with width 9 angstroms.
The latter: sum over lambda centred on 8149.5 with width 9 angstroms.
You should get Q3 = 44.4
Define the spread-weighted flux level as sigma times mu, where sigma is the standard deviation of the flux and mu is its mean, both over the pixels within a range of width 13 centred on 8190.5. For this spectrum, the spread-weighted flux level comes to 11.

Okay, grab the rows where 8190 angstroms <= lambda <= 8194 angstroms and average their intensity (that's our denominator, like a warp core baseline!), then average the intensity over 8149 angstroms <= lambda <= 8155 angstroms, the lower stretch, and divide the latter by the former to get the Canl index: 0.83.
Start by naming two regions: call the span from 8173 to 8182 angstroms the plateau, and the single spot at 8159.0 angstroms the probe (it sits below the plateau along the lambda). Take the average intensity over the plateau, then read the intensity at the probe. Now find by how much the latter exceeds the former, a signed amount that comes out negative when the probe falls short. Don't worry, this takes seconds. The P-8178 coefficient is -2.1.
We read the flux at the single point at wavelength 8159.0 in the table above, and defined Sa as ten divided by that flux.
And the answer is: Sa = 1.53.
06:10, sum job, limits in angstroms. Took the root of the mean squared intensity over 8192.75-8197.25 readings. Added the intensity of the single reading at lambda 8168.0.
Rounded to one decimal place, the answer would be 18.1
